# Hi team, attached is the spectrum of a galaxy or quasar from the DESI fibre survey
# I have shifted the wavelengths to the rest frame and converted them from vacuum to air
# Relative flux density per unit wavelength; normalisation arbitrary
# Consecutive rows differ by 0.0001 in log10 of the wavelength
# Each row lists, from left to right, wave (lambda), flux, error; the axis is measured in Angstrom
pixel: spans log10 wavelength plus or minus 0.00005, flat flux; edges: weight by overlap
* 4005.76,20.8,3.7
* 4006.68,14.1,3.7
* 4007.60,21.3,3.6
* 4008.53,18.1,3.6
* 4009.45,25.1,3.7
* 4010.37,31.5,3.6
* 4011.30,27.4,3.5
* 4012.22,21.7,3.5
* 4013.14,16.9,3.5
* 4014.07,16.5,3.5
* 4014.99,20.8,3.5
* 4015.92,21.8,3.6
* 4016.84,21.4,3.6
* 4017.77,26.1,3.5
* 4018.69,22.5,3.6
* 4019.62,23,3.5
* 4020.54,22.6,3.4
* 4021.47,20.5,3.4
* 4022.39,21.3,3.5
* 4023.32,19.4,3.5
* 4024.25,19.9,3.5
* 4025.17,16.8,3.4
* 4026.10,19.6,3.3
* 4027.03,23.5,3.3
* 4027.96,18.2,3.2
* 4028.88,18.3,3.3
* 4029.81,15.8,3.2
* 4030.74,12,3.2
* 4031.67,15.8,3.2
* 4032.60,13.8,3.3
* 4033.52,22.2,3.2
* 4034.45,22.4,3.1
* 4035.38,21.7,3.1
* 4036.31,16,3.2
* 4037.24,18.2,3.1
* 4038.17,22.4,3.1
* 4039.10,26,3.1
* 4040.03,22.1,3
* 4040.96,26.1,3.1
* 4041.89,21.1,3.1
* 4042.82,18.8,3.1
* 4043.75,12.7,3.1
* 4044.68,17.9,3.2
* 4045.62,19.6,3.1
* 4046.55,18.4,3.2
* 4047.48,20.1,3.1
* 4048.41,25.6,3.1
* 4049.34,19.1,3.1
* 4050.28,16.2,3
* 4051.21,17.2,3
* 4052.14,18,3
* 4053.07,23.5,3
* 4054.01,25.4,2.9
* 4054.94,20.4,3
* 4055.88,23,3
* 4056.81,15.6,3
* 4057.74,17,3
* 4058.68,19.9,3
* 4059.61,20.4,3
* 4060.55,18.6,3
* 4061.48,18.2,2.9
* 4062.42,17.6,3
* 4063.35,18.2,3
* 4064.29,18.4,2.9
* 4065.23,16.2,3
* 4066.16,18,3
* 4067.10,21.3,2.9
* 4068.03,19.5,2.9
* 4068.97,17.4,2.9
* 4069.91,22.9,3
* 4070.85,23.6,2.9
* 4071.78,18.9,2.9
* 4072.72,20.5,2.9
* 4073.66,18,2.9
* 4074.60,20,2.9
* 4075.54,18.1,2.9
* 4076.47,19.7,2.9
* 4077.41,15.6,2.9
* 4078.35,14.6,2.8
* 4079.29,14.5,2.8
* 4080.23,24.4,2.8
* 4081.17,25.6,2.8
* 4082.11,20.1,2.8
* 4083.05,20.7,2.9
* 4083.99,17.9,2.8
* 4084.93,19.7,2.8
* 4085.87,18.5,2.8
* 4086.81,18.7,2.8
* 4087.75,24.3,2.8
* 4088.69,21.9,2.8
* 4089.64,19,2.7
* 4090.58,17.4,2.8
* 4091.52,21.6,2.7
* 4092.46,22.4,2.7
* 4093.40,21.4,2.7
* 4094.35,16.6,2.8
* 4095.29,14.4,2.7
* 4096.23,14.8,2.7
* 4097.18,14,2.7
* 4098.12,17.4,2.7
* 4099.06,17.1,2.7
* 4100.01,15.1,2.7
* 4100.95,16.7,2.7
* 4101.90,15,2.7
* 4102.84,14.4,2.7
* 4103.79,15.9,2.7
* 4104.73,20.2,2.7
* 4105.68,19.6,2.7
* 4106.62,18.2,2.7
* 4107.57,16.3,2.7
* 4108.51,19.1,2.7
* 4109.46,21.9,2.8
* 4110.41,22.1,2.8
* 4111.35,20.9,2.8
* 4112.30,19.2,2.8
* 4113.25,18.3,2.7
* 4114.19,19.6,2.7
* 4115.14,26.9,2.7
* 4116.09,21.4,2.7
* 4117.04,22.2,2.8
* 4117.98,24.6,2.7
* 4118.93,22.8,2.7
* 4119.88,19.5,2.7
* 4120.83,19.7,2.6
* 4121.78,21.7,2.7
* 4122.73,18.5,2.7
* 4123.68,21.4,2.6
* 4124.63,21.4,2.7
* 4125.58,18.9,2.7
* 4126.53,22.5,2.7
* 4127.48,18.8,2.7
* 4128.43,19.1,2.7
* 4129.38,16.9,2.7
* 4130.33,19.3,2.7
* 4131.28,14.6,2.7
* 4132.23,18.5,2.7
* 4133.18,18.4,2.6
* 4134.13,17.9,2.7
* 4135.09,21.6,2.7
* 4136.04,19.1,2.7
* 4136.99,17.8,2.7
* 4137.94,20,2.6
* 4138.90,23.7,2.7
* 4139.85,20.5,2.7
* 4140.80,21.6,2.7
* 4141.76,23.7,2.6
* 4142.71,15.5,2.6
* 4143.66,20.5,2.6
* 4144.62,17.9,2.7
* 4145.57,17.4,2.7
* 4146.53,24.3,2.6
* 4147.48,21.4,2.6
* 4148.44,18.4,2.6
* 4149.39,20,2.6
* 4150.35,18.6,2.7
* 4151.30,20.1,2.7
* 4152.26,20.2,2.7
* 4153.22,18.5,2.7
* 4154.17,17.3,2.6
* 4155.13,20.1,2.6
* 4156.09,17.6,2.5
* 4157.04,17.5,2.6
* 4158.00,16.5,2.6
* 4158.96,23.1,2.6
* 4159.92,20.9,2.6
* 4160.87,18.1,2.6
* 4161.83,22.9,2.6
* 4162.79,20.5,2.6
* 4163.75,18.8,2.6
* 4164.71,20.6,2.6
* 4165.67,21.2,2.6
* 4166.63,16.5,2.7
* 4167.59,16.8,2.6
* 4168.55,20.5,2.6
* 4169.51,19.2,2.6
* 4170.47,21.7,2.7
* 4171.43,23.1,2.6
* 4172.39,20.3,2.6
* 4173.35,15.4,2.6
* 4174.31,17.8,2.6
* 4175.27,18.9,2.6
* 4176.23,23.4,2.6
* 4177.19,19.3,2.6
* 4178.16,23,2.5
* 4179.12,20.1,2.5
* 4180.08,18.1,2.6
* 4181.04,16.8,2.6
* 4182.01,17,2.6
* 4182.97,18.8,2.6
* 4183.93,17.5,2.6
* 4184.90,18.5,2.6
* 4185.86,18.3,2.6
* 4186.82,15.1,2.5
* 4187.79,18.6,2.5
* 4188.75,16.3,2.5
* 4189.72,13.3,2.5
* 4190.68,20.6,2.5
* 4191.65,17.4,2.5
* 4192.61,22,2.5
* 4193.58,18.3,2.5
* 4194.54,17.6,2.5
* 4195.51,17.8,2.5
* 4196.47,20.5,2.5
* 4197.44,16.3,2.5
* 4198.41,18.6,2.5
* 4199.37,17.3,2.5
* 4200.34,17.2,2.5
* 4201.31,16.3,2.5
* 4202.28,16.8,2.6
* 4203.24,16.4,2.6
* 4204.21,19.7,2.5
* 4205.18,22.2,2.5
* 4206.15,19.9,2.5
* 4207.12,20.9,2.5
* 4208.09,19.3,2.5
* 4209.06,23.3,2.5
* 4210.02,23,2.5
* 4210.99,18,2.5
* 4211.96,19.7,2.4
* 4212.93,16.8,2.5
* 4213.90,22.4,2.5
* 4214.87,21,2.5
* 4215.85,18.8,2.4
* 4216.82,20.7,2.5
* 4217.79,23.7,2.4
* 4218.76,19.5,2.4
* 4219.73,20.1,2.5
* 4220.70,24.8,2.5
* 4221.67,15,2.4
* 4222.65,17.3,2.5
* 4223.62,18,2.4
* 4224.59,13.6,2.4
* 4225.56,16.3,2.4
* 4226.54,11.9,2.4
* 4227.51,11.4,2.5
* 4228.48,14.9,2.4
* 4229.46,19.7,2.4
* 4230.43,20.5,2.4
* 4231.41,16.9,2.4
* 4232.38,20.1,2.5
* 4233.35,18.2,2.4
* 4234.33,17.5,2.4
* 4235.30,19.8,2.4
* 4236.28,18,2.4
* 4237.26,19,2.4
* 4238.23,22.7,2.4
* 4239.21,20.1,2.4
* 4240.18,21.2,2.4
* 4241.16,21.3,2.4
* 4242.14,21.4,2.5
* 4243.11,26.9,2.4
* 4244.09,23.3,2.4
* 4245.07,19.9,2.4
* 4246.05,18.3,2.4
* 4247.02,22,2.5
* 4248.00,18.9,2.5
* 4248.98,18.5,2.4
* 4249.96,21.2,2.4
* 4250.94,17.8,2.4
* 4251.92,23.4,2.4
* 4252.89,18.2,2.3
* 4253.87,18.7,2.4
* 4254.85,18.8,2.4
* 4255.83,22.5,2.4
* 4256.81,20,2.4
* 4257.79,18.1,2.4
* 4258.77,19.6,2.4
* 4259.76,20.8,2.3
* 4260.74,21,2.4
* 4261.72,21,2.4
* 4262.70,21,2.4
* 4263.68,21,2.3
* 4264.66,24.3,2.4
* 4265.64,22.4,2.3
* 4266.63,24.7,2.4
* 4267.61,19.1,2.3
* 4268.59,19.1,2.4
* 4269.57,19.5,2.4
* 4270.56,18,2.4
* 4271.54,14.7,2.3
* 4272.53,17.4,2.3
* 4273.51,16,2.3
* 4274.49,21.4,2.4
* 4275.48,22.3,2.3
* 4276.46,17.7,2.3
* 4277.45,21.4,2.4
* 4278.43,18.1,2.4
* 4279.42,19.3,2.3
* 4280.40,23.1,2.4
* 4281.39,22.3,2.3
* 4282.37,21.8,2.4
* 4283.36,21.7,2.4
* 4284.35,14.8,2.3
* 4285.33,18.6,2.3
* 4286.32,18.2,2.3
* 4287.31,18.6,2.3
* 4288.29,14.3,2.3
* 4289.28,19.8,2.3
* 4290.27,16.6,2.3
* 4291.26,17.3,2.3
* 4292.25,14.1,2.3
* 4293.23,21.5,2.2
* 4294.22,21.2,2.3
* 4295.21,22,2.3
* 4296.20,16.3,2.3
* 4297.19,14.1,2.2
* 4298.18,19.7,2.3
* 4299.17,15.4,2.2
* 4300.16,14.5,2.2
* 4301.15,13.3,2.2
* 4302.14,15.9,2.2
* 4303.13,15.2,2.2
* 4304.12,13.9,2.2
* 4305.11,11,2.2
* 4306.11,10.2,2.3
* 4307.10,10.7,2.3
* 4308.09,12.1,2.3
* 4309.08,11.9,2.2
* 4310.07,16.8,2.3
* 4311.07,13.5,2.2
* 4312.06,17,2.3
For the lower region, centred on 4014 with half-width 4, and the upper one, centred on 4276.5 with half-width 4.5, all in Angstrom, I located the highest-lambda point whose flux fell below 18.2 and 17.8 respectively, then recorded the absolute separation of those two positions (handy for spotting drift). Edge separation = 262.4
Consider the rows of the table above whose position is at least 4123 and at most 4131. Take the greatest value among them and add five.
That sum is 27.5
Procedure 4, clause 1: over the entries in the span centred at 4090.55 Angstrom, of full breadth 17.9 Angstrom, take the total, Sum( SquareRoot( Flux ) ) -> 82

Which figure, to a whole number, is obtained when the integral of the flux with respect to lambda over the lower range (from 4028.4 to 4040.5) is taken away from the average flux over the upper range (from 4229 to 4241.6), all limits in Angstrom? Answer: -210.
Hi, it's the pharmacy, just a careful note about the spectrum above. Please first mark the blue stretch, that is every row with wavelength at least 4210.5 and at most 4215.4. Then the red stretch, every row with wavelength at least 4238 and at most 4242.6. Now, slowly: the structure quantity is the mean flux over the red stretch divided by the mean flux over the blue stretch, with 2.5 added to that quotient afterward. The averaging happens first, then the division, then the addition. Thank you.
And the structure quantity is 3.59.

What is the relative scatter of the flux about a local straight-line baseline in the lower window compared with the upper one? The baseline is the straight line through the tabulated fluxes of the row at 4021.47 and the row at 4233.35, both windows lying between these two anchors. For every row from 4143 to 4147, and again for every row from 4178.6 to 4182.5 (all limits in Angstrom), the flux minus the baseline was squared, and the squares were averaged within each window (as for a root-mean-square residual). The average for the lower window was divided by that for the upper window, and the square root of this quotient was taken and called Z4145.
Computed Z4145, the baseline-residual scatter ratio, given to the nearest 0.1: 1.9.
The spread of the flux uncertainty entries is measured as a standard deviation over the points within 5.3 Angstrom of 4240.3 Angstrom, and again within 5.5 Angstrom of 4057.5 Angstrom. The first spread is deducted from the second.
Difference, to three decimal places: 0.009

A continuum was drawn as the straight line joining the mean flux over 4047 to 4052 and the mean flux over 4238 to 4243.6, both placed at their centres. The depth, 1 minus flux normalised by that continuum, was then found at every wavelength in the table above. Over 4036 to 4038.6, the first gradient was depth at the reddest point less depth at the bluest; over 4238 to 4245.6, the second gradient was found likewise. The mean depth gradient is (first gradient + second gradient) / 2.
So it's -0.10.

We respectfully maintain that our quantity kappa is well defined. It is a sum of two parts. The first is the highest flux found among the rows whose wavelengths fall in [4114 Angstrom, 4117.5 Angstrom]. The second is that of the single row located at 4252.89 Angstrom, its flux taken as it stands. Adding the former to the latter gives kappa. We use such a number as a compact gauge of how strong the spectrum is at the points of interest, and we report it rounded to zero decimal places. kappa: 45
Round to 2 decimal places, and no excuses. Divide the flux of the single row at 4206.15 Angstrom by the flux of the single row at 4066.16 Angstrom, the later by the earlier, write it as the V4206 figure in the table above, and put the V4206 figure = 1.11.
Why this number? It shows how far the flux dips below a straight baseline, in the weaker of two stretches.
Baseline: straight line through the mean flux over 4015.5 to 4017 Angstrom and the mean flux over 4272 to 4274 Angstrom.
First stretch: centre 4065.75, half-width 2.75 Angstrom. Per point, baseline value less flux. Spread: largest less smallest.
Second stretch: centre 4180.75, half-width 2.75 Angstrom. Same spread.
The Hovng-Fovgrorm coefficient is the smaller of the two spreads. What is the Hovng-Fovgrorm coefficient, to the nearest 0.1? 5.1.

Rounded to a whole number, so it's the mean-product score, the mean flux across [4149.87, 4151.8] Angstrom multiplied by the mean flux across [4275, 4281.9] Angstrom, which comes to 399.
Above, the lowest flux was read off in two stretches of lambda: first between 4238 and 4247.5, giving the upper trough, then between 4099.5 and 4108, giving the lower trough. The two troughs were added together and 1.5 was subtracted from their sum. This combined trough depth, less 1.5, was 31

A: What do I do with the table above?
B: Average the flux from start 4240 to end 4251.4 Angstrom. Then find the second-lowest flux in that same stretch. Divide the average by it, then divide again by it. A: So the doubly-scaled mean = 0.062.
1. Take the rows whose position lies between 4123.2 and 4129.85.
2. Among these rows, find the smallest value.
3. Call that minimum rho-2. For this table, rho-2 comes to 16.9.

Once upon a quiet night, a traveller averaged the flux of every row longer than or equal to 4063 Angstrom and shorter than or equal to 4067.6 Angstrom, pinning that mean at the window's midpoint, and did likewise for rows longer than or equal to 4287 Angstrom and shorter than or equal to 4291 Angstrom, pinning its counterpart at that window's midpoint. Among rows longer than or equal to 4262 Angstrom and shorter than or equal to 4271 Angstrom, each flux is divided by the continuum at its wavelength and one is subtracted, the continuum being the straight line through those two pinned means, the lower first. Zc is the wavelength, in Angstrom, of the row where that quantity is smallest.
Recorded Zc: 4270.56 Angstrom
